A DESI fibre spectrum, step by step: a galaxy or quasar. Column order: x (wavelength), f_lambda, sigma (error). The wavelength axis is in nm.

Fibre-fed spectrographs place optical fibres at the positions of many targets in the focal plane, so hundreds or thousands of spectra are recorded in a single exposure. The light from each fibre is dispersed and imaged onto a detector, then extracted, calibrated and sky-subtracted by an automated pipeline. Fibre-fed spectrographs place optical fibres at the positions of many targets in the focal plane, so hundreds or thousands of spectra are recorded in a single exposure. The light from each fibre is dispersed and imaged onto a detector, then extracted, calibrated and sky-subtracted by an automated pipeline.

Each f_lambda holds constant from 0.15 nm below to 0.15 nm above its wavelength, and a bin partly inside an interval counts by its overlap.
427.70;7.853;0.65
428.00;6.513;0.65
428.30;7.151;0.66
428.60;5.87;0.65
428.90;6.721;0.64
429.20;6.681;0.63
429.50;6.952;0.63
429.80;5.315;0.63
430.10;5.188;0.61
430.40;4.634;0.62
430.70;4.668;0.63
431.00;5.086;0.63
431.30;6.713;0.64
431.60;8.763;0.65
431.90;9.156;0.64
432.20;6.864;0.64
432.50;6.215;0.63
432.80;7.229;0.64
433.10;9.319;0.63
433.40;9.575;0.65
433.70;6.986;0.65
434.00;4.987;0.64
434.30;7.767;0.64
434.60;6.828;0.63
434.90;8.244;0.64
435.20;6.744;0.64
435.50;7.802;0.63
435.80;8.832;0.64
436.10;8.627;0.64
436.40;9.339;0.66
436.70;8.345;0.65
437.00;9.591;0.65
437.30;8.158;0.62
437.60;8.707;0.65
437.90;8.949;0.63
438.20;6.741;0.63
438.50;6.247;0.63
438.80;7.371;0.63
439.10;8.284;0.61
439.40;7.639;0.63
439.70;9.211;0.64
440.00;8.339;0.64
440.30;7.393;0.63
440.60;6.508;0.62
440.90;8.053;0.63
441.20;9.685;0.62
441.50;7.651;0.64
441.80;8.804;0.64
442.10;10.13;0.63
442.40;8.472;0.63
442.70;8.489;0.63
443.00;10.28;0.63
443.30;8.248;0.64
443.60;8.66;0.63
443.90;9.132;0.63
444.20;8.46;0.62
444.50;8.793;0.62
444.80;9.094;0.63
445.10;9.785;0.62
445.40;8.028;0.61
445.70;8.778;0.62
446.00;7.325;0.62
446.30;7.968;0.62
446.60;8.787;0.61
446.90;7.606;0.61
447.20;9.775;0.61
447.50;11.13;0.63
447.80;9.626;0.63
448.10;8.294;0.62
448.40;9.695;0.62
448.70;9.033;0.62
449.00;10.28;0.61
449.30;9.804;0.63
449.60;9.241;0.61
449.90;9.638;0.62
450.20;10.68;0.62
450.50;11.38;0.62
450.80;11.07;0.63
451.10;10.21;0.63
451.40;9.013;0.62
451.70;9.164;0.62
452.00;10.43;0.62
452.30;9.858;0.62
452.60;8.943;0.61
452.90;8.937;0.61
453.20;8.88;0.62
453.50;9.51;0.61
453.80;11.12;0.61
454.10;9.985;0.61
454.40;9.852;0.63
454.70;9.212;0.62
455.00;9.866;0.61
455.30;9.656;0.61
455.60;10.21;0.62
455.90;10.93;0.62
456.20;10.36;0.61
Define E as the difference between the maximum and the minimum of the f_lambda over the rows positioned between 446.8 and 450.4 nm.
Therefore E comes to 3.5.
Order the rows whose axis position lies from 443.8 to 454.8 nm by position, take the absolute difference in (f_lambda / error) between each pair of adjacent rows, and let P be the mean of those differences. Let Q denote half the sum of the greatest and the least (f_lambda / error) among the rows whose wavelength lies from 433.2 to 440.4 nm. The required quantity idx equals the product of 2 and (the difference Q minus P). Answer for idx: 20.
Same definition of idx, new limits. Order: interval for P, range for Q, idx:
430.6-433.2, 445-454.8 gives 26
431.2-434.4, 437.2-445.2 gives 21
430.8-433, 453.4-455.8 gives 29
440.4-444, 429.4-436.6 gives 18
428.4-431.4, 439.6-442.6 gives 25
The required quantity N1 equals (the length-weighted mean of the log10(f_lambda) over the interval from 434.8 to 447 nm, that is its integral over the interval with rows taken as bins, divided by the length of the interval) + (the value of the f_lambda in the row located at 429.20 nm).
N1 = 7.60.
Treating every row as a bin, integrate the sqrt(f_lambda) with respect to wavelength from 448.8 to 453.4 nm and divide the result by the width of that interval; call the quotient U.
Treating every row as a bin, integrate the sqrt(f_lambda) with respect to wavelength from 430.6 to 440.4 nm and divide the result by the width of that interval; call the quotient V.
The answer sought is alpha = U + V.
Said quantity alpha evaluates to 5.90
